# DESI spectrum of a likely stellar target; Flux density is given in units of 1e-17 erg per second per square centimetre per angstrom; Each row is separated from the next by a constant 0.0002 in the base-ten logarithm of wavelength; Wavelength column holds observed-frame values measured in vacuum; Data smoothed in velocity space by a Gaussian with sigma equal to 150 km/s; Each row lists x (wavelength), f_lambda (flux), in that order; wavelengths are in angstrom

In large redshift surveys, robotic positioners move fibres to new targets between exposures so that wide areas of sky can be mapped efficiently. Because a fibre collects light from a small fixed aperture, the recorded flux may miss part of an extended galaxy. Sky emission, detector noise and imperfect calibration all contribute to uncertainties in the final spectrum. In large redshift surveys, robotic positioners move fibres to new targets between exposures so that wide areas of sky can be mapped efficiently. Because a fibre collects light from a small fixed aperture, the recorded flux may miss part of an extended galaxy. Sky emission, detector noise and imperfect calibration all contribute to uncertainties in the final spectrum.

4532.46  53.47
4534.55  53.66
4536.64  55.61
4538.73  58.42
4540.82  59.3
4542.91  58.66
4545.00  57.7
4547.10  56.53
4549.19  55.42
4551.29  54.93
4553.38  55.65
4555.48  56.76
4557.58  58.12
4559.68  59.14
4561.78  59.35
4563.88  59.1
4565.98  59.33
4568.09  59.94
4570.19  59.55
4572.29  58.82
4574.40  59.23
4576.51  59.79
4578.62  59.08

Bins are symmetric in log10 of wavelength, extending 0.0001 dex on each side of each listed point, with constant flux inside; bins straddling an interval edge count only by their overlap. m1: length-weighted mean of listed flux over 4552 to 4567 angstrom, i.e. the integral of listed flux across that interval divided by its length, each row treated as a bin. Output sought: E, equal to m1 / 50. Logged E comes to 1.16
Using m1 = 58.2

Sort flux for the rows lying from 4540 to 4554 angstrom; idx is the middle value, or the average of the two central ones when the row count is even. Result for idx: 56.5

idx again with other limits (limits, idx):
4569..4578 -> 59.4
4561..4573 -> 59.3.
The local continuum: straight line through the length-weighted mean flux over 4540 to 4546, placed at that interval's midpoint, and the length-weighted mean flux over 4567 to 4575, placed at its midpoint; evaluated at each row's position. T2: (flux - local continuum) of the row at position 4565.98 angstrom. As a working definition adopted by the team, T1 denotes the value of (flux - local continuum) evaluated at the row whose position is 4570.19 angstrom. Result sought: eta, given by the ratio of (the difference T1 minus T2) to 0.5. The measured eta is 0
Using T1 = 0.2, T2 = 0.1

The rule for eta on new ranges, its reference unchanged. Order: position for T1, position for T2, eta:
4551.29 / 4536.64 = -2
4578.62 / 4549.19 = 6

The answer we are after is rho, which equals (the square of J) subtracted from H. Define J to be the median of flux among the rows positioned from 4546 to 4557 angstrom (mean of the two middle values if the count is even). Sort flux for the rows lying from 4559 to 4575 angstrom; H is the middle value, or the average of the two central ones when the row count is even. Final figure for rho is -3038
